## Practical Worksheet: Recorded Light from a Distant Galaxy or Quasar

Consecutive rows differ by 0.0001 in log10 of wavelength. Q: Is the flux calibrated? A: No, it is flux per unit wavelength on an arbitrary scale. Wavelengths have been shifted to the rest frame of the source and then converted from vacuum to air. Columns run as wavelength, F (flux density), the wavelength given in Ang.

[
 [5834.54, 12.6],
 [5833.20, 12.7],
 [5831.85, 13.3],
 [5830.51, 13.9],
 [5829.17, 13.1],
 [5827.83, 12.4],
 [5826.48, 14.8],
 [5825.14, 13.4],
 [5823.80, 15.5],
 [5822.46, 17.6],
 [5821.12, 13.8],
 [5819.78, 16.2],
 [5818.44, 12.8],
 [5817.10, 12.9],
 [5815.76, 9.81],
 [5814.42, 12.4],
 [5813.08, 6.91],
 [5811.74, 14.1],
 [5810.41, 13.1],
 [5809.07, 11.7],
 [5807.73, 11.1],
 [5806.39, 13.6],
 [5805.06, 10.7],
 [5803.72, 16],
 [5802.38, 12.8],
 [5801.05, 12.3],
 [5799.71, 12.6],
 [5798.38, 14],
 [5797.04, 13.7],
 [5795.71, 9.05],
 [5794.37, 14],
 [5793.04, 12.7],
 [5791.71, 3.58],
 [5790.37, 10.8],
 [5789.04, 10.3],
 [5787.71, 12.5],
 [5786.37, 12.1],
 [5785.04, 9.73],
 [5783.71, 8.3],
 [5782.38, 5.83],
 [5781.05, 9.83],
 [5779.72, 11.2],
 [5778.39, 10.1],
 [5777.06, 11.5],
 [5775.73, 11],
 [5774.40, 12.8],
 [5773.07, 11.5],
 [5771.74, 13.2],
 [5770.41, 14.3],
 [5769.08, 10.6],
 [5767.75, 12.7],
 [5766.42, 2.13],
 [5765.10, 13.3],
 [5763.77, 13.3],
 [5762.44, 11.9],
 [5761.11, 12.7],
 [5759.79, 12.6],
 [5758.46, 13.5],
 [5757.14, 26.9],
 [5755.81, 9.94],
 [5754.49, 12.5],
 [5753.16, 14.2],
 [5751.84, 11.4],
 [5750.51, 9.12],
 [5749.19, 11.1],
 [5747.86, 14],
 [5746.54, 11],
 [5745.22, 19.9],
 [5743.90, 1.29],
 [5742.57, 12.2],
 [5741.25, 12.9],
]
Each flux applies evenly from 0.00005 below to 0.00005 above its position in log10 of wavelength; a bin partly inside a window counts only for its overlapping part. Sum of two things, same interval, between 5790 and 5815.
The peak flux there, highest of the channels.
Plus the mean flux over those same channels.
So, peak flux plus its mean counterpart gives 28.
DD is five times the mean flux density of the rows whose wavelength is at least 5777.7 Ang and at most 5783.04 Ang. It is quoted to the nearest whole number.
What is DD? 46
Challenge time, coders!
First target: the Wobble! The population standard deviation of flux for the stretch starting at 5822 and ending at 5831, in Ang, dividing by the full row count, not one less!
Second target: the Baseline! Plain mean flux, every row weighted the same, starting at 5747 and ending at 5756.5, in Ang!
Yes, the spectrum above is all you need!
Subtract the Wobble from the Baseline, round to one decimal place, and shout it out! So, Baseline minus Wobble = 10.1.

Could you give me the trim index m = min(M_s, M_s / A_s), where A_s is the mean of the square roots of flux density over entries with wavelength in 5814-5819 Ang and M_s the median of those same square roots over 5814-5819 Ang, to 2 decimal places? 1.03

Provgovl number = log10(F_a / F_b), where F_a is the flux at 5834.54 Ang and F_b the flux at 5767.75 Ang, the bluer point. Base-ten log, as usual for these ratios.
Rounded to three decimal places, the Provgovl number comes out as -0.003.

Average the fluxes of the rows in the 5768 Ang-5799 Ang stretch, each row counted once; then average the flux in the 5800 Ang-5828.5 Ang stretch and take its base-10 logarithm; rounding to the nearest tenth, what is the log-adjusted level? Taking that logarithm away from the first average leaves 9.9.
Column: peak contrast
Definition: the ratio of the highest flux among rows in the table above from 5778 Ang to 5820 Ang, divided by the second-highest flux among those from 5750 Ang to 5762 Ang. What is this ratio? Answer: 1.14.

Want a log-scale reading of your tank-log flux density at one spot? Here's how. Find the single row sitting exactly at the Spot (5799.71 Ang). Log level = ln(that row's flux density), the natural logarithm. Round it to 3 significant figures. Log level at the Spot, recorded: 2.53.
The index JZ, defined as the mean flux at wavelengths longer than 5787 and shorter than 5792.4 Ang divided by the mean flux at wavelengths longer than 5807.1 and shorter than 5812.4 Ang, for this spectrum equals 0.74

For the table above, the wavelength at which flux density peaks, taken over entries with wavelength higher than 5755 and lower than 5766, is 5757.14 Ang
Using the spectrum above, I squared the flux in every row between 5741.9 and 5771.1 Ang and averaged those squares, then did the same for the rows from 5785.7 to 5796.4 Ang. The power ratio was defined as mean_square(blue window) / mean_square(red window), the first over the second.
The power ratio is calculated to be 1.4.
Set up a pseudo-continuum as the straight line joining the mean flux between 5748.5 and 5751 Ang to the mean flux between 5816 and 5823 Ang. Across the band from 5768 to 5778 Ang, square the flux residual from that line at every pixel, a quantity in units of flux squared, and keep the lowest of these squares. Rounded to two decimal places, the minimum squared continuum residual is 0.01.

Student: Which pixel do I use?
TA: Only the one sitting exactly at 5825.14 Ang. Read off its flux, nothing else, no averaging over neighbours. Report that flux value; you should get 13.4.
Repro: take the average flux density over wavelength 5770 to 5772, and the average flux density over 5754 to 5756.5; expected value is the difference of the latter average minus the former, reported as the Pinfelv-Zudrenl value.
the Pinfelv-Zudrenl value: -2.5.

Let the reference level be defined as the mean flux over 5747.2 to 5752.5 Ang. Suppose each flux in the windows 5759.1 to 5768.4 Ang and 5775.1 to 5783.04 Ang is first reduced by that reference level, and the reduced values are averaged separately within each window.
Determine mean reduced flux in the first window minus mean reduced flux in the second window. 1.3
